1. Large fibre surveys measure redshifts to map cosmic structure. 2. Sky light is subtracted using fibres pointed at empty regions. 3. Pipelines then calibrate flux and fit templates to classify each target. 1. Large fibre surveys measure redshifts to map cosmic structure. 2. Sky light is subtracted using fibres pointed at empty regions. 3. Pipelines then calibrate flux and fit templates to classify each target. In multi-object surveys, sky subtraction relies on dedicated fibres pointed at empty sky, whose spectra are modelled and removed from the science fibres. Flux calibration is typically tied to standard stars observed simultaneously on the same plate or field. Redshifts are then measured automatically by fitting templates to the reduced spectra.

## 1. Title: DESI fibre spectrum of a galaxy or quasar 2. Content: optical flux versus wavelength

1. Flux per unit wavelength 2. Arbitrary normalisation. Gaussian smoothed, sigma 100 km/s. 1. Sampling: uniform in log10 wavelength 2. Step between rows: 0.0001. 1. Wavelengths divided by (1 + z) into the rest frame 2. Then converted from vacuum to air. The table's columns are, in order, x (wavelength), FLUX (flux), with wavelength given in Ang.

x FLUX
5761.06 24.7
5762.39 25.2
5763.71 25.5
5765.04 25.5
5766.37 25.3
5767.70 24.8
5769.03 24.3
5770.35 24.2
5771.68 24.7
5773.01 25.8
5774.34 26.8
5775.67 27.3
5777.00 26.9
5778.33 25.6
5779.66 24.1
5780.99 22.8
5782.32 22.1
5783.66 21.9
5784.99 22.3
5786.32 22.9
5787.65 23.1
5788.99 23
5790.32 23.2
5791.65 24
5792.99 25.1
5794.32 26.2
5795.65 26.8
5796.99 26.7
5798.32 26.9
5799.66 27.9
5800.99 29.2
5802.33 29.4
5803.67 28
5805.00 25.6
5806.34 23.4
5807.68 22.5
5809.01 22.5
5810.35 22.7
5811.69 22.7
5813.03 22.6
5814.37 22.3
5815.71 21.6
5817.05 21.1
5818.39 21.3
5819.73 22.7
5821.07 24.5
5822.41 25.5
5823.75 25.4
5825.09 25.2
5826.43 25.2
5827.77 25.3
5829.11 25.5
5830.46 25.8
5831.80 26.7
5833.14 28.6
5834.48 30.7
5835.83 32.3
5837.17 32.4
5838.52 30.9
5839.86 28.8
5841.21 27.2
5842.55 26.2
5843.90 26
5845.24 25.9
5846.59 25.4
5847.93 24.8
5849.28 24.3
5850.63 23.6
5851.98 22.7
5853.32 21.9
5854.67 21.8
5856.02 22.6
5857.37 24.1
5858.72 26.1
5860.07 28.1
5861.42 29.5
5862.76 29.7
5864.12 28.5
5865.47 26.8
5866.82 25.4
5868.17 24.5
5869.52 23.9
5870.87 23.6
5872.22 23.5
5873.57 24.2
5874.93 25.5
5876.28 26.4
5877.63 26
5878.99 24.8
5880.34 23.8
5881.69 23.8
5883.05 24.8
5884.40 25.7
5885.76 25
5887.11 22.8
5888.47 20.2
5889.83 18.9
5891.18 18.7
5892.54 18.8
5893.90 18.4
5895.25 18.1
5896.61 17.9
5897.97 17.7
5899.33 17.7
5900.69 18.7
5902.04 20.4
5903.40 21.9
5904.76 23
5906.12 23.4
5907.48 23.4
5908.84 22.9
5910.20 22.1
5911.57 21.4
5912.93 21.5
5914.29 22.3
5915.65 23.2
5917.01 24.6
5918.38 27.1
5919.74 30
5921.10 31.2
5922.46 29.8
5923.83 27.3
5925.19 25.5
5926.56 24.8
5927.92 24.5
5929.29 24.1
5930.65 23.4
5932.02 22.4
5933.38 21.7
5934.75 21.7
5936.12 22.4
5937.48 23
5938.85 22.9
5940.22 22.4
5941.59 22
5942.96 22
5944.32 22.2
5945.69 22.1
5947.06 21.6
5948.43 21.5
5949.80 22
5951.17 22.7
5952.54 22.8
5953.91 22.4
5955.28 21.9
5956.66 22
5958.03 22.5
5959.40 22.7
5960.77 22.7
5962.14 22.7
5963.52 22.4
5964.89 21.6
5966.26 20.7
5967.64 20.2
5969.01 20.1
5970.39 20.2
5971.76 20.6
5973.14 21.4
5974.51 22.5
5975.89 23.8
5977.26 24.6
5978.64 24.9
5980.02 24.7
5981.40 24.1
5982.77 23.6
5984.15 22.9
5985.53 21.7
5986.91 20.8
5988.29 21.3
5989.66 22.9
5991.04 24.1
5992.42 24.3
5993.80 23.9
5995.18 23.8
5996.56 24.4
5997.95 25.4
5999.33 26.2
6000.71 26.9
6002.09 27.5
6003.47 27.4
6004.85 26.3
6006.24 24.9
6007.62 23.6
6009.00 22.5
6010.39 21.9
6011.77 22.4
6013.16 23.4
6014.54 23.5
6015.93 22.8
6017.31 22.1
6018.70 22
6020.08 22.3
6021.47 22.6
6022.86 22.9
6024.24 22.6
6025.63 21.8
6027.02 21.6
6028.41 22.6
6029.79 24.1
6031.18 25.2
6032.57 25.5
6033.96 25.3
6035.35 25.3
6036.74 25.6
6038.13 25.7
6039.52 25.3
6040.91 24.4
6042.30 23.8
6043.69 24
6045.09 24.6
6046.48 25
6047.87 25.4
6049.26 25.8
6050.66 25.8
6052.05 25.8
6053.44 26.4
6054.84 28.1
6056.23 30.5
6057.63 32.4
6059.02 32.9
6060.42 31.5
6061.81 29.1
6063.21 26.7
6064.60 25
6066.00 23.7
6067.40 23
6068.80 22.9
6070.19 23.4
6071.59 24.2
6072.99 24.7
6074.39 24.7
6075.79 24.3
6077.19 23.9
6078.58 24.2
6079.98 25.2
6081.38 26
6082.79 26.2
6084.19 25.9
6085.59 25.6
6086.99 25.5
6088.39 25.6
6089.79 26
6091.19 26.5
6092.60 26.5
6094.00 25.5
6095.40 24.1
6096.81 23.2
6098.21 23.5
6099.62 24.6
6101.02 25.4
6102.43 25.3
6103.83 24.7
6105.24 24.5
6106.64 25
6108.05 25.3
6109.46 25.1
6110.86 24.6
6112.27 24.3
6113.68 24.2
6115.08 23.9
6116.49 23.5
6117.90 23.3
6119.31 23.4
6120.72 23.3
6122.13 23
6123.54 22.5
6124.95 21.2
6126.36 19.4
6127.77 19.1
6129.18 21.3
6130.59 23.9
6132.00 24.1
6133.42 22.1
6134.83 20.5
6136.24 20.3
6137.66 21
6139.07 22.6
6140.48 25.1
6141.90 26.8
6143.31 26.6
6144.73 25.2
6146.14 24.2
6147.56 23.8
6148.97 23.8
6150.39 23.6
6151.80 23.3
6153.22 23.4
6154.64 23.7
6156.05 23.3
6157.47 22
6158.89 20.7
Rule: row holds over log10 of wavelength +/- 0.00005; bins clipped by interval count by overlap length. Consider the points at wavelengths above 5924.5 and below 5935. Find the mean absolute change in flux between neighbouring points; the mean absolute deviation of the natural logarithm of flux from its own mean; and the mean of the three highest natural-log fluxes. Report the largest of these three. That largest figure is 3.22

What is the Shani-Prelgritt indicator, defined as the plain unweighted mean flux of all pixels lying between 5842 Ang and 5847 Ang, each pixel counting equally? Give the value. 25.9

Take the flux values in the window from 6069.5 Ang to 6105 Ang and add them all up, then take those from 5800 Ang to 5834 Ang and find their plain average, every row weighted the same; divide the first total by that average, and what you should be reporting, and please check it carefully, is 25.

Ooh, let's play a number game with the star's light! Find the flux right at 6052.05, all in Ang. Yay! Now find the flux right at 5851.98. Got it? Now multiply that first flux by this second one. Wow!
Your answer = 586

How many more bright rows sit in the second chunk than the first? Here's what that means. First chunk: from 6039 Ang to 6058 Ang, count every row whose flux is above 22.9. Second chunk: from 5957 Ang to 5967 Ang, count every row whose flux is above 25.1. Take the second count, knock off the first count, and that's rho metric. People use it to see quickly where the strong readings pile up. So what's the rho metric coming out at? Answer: -14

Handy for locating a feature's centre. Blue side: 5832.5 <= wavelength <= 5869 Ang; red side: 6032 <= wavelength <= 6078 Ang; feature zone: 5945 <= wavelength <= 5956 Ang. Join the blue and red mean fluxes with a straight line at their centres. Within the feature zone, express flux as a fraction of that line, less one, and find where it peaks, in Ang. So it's 5952.54 Ang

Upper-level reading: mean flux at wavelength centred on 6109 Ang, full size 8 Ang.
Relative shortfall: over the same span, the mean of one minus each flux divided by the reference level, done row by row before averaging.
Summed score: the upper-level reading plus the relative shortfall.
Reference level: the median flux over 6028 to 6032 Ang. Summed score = 24.8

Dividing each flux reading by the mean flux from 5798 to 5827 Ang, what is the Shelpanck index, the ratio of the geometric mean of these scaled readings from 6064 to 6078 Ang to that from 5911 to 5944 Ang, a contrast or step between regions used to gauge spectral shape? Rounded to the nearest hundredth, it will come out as 1.00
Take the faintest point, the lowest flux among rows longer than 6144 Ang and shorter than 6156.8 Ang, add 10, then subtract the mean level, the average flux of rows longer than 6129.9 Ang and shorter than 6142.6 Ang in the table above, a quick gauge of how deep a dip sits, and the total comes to 10.4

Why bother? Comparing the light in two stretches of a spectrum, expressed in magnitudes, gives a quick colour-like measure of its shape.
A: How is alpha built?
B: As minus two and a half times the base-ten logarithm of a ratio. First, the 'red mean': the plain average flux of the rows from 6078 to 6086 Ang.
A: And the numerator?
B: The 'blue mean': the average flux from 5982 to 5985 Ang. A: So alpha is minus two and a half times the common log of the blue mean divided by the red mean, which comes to 0.10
